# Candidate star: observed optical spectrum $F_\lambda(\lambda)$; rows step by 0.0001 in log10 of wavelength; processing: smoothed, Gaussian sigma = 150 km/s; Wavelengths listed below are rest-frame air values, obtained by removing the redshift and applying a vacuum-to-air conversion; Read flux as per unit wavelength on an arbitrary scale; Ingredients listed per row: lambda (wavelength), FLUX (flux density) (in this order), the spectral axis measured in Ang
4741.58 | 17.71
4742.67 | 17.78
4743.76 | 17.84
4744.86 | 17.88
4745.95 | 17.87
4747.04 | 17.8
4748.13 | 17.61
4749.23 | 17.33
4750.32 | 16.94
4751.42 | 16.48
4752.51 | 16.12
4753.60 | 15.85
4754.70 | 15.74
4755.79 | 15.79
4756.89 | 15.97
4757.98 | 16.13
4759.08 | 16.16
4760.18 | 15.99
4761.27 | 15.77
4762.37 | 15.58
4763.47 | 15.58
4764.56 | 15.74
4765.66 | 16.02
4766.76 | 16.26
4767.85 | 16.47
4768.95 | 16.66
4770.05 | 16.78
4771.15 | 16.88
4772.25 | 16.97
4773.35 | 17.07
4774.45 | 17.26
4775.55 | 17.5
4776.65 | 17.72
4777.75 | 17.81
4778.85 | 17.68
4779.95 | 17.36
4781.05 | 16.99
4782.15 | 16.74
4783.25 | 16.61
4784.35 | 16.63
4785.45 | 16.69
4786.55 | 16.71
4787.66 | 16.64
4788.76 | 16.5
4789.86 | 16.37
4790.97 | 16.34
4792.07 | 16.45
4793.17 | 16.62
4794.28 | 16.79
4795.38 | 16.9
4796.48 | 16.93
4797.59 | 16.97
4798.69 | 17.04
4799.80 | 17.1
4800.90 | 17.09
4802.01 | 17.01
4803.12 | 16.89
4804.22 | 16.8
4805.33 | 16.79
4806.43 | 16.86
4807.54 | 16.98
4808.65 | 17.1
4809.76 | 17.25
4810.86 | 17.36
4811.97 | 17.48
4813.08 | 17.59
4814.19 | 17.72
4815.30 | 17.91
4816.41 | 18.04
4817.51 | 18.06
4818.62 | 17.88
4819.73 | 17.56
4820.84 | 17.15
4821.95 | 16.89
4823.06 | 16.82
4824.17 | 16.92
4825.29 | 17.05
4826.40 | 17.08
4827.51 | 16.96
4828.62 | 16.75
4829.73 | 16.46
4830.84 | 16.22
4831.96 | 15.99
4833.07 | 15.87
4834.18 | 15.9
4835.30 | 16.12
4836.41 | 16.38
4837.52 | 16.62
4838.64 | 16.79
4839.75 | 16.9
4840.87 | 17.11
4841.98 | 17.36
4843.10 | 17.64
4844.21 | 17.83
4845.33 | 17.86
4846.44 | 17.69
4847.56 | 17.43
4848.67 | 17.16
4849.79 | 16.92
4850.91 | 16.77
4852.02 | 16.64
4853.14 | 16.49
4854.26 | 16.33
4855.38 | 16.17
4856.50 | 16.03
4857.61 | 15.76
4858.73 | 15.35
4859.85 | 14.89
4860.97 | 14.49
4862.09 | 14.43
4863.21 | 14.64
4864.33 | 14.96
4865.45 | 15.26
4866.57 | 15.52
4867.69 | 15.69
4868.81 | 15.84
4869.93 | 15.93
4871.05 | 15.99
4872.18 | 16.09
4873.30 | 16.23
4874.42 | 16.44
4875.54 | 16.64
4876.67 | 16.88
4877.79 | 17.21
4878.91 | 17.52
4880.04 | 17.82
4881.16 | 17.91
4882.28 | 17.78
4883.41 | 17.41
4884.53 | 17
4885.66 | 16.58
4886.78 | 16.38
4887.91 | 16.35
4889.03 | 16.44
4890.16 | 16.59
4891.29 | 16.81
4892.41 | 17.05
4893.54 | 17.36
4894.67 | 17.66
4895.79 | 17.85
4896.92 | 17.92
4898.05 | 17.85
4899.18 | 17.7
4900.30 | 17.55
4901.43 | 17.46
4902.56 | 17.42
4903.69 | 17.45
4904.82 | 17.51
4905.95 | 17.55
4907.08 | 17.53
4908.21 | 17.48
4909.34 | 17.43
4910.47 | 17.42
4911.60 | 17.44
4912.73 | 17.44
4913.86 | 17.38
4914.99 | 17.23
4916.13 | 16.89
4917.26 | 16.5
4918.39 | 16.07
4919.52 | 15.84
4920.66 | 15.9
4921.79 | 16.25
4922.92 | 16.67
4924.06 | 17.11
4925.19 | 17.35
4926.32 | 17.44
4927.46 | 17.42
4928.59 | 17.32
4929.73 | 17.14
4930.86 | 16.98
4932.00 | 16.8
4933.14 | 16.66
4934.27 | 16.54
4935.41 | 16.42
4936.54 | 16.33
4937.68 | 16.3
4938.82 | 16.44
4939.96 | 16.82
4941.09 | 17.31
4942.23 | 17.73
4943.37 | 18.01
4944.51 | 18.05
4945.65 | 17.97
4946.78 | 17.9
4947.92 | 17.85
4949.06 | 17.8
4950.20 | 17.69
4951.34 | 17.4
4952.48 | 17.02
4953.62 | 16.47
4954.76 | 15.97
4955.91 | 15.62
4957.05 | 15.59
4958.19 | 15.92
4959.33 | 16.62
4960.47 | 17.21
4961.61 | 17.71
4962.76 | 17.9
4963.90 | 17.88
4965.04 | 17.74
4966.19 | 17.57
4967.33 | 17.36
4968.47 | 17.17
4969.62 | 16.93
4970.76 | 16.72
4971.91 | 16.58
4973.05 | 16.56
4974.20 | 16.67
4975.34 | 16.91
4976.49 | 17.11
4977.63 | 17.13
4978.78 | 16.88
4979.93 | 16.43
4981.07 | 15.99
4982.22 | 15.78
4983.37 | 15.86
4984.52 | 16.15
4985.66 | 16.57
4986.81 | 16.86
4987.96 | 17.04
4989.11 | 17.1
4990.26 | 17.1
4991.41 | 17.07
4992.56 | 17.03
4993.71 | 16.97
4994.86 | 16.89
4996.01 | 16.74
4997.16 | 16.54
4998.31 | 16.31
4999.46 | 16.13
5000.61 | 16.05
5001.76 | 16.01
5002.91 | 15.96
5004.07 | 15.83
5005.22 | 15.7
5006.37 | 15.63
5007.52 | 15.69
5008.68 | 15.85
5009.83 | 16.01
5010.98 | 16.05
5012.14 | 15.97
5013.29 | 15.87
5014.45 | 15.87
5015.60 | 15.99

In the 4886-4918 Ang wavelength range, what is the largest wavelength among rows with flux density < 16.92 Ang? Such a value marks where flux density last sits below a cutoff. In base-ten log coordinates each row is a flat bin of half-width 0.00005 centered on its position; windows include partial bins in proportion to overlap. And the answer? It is 4917.26 Ang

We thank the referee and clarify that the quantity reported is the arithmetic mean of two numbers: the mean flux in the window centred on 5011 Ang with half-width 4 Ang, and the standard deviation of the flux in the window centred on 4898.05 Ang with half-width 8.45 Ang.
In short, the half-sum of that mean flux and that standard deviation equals 8.13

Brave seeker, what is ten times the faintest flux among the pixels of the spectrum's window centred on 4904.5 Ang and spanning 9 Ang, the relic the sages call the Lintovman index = 174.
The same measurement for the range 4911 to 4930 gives 158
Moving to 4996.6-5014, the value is 156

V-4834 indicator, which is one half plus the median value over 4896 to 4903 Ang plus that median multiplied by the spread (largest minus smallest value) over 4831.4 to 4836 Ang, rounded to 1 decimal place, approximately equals 22.5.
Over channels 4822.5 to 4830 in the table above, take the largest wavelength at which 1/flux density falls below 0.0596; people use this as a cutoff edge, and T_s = 4827.51 Ang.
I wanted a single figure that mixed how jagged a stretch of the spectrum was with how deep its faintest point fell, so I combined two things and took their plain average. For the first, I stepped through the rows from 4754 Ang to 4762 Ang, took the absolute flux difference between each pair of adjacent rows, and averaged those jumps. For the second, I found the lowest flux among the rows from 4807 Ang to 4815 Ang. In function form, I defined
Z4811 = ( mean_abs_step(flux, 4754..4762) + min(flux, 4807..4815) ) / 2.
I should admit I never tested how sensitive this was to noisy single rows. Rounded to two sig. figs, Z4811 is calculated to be 8.6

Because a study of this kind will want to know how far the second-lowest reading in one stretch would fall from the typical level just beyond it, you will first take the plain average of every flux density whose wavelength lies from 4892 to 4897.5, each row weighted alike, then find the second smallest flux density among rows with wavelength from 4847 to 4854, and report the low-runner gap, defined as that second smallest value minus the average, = -0.93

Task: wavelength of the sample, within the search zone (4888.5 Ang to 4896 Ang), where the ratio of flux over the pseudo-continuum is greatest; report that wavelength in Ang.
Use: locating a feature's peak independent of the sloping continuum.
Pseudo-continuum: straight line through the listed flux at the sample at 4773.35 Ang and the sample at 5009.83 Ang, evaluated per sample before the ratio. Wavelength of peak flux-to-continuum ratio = 4895.79 Ang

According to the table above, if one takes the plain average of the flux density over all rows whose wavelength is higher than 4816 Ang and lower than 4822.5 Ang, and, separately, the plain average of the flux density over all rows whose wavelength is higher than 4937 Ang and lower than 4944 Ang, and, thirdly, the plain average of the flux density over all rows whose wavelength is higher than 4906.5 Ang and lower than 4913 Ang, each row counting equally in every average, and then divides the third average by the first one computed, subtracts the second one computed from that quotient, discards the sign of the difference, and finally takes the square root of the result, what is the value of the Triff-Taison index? 4.01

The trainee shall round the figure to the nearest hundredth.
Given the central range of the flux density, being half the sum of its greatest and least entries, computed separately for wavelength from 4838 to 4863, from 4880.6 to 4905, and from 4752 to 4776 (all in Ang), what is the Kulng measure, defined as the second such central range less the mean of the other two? 0.79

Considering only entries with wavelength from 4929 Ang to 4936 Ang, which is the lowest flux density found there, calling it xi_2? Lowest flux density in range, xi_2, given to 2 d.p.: 16.42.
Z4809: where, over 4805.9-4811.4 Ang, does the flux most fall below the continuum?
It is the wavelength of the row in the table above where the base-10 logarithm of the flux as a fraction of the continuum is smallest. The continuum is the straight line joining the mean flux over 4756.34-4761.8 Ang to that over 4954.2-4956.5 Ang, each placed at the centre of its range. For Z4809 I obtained 4806.43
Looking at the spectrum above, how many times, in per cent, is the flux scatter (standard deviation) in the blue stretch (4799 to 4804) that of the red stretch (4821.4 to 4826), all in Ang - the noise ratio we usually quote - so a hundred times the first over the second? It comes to 101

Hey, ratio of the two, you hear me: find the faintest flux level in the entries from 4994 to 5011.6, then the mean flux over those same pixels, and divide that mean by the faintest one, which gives 1.03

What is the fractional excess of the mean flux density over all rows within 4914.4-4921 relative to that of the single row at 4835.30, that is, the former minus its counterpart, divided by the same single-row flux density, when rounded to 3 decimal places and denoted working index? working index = 0.018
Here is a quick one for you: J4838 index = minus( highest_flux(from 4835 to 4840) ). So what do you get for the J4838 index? -16.9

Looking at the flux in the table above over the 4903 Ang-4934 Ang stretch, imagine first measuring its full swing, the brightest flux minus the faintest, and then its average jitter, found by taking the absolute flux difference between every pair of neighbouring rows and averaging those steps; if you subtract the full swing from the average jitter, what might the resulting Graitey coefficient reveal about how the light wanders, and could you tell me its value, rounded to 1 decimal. -1.5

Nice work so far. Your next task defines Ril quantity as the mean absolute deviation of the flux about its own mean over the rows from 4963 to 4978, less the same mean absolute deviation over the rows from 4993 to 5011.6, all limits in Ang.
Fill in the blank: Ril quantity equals 0.01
